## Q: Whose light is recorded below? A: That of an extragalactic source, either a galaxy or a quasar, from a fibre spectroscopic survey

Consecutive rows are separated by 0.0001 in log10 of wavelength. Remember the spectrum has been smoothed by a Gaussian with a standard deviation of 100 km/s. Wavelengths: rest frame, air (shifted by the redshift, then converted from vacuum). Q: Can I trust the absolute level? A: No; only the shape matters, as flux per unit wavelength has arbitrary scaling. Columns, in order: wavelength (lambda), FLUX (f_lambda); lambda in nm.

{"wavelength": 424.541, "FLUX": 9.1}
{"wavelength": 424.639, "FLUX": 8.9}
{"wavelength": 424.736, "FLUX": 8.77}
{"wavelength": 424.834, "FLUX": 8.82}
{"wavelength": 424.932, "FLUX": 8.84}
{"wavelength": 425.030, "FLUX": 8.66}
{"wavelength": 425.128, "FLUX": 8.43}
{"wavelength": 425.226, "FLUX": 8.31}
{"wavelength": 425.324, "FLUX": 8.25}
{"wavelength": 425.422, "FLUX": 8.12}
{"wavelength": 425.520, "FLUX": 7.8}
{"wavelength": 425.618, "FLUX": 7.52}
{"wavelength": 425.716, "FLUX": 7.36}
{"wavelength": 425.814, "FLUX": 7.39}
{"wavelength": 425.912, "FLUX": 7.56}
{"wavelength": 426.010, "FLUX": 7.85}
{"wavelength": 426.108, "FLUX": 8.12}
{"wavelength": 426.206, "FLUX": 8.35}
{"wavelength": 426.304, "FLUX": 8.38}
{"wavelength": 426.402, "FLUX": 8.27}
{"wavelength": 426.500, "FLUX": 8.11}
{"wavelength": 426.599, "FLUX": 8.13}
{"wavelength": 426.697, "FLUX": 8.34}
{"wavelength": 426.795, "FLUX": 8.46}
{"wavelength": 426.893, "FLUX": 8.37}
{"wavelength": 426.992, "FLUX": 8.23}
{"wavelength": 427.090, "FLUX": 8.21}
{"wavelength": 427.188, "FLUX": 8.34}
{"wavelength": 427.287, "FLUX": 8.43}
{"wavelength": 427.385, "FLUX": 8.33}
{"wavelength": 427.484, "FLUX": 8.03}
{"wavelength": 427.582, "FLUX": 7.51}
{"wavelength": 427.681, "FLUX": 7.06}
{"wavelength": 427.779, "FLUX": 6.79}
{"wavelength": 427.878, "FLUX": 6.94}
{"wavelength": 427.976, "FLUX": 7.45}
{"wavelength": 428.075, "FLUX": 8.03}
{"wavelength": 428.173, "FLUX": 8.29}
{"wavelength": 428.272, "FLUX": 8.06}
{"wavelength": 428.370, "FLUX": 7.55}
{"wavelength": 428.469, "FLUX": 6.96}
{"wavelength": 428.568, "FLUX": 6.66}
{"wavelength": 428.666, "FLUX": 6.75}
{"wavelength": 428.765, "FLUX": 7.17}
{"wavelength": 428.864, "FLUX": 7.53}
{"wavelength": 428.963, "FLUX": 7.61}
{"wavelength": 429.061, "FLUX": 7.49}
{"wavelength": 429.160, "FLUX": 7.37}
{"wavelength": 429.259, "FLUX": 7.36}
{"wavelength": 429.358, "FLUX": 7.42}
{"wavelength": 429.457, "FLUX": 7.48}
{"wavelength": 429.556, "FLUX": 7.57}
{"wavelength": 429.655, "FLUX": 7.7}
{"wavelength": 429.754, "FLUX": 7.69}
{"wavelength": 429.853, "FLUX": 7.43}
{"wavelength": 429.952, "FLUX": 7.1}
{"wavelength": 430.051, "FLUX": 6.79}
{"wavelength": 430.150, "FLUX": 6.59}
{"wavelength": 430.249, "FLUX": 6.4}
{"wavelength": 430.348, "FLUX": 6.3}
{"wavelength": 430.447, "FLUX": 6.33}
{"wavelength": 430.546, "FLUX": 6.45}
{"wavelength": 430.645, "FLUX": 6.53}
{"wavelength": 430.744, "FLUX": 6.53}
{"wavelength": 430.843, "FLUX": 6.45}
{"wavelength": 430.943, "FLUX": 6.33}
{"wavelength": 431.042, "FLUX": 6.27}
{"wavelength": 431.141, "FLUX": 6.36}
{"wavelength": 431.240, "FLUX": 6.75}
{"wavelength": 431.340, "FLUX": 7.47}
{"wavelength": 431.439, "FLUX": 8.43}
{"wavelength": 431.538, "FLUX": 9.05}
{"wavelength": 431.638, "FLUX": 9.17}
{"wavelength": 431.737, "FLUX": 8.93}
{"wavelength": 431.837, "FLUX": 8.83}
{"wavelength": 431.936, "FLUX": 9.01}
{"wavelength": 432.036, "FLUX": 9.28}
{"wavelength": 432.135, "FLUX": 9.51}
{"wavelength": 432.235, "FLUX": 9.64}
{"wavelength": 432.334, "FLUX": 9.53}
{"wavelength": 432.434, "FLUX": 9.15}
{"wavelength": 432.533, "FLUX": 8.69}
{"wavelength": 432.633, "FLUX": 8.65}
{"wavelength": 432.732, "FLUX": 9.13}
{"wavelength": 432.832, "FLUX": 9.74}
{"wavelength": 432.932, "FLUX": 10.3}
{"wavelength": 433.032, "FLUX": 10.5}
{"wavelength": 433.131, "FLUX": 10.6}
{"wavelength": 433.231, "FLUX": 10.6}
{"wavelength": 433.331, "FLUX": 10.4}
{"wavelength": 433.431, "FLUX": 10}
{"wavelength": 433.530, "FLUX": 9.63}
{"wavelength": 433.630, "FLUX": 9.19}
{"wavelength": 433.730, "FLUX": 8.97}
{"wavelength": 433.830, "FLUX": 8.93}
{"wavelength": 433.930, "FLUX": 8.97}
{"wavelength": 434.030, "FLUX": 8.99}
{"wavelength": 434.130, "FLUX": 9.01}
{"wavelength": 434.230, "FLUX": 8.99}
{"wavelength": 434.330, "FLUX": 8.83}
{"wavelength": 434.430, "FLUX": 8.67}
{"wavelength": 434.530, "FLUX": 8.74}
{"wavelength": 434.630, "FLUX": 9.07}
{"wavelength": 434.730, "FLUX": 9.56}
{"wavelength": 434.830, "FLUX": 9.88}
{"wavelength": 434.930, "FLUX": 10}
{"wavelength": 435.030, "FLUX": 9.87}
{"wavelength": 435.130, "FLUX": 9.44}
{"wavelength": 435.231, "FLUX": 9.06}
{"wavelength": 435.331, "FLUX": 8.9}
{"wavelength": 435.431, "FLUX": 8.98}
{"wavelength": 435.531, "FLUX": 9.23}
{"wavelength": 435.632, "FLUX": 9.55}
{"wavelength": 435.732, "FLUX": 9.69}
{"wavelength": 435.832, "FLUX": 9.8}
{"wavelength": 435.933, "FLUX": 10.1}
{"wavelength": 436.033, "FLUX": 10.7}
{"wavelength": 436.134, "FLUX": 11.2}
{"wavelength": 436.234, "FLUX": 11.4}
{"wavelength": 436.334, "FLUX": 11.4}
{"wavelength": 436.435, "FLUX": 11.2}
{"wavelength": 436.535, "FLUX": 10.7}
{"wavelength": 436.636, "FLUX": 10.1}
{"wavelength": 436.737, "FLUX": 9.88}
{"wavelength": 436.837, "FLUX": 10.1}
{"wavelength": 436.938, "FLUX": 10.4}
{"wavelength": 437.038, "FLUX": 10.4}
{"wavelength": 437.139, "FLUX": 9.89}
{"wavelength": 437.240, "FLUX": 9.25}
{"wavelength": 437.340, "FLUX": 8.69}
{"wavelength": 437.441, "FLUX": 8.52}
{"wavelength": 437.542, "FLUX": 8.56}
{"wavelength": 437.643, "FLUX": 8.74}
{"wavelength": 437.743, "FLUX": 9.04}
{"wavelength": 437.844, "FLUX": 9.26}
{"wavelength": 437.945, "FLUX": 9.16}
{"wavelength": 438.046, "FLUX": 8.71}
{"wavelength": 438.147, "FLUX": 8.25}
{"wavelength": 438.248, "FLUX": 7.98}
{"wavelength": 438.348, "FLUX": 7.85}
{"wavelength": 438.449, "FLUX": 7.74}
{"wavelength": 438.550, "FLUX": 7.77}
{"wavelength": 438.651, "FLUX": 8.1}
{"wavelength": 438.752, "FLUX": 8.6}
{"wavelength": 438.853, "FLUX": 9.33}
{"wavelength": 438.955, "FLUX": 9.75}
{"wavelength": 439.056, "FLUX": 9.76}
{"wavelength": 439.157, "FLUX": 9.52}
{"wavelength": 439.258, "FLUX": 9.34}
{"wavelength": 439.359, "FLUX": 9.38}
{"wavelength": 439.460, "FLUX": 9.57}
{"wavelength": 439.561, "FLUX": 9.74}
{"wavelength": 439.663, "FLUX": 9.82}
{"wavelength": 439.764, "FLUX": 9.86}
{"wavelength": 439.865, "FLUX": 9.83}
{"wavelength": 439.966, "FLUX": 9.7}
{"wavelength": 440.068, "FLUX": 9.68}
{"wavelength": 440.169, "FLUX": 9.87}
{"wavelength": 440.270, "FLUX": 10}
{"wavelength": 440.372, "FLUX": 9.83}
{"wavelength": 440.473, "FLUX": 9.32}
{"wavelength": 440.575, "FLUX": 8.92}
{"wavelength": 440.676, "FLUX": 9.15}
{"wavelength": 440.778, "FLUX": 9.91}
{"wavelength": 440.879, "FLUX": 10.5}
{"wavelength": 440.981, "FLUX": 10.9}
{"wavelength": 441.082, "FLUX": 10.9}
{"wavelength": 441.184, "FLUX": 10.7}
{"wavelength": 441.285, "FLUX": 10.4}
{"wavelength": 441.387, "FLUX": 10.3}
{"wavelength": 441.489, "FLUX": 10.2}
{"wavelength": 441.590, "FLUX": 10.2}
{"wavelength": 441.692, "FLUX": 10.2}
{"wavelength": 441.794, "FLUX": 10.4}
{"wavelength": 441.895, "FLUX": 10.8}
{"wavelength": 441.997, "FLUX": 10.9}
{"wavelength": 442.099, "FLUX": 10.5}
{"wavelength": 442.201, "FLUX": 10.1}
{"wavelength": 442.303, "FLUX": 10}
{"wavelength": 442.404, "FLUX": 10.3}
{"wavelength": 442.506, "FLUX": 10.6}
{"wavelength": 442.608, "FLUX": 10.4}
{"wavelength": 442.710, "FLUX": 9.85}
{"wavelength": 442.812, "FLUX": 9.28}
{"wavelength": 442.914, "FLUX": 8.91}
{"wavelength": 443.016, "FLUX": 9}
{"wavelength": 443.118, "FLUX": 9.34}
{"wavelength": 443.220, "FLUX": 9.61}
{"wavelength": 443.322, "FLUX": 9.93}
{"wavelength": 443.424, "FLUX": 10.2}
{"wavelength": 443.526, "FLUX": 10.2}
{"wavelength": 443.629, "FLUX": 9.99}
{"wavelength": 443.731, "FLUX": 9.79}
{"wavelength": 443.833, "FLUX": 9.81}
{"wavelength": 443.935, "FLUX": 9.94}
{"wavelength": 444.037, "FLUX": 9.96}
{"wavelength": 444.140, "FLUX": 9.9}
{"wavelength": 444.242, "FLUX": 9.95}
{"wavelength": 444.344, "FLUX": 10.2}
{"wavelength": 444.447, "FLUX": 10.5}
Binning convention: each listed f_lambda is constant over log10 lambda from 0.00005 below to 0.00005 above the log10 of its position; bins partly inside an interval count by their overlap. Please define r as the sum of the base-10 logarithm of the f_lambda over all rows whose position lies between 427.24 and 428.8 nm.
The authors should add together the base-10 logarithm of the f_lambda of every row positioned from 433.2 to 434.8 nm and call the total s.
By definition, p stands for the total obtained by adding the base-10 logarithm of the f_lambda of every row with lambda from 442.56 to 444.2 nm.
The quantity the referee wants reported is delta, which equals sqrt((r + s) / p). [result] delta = 1.36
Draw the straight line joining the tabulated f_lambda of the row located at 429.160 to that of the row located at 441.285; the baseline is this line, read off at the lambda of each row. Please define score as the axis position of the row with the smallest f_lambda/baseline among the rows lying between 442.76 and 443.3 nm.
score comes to 442.914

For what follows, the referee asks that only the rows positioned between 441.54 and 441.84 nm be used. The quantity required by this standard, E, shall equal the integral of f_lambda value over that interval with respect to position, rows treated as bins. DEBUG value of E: 3.1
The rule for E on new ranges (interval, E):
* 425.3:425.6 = 2.4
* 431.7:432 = 2.7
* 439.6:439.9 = 2.9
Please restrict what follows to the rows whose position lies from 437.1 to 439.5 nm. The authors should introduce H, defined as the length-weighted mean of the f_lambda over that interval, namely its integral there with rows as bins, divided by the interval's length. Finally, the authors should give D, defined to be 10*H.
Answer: 89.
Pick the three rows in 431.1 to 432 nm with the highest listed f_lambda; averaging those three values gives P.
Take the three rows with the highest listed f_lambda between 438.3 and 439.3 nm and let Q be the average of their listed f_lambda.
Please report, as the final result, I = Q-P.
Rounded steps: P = 9.1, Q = 9.7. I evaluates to 1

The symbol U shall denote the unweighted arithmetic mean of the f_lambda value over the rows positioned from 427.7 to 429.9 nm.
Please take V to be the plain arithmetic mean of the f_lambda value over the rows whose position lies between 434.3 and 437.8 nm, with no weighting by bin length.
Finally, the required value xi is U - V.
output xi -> -2.3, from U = 7.4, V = 9.7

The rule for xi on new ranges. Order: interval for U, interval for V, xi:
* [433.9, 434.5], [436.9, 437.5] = -0.6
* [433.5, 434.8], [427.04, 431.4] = 1.8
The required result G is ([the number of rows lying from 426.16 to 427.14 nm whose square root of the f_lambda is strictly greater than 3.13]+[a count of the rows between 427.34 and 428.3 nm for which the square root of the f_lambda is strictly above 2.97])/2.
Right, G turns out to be 0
